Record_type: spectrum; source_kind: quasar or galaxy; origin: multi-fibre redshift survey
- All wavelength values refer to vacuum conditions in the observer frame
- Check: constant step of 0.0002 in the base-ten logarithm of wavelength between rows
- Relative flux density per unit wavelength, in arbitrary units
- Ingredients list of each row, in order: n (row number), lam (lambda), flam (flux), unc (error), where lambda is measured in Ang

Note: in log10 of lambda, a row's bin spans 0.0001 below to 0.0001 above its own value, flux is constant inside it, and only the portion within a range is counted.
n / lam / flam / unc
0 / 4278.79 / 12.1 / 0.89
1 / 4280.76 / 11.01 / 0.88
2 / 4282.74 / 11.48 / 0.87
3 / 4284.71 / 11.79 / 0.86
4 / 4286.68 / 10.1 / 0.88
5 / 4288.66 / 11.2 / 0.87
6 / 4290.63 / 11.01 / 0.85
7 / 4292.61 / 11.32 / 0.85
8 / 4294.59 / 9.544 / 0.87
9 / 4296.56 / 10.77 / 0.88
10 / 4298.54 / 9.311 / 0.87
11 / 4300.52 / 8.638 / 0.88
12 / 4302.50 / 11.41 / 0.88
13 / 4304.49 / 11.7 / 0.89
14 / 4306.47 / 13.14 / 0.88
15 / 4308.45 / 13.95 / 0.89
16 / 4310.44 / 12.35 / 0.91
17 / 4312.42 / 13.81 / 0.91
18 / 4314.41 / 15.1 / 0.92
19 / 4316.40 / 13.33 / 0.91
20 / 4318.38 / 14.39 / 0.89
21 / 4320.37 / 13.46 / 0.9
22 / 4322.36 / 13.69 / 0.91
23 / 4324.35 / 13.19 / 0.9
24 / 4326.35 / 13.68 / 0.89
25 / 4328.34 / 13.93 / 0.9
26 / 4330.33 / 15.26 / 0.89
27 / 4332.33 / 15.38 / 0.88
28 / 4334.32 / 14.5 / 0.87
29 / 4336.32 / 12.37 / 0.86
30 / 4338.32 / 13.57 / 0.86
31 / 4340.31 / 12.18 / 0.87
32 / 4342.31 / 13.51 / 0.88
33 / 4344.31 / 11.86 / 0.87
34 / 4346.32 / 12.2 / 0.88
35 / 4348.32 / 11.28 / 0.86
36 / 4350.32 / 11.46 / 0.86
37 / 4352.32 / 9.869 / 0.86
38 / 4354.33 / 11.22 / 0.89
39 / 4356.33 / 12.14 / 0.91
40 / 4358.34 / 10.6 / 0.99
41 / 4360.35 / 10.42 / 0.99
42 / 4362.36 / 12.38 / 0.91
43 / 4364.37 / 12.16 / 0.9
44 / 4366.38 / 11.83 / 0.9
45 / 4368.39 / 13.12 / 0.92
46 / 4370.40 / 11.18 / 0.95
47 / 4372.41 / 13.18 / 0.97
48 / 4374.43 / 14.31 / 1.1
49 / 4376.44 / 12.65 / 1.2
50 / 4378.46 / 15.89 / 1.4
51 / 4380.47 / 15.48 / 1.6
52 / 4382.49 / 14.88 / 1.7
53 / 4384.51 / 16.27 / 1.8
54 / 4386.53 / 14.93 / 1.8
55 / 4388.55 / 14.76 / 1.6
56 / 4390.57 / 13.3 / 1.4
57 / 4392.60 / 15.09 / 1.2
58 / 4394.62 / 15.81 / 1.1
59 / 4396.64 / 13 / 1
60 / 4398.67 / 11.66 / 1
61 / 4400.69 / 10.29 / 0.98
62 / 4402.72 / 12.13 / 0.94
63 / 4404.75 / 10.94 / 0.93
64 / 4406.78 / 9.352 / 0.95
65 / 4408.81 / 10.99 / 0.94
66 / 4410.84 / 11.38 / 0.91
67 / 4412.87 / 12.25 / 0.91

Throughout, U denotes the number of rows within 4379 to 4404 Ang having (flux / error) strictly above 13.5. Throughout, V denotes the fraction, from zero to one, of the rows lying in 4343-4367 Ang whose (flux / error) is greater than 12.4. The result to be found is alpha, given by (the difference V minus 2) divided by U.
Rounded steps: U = 1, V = 0.75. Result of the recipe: -1.25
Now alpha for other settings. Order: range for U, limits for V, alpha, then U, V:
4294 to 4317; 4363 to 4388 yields -0.26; 6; 0.42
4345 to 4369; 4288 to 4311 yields -0.33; 4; 0.67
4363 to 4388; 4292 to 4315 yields -0.44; 3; 0.67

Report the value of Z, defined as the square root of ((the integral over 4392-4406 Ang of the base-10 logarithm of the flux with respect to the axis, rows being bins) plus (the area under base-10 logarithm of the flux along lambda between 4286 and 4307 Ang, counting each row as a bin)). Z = 6.1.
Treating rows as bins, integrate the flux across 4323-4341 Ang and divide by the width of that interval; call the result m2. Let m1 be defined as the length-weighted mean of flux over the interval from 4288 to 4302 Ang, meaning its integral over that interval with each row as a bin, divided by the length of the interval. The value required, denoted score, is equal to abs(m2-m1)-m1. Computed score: -6.7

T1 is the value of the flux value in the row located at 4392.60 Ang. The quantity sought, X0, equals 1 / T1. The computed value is 0.066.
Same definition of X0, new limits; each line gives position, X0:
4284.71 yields 0.085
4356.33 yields 0.082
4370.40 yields 0.089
